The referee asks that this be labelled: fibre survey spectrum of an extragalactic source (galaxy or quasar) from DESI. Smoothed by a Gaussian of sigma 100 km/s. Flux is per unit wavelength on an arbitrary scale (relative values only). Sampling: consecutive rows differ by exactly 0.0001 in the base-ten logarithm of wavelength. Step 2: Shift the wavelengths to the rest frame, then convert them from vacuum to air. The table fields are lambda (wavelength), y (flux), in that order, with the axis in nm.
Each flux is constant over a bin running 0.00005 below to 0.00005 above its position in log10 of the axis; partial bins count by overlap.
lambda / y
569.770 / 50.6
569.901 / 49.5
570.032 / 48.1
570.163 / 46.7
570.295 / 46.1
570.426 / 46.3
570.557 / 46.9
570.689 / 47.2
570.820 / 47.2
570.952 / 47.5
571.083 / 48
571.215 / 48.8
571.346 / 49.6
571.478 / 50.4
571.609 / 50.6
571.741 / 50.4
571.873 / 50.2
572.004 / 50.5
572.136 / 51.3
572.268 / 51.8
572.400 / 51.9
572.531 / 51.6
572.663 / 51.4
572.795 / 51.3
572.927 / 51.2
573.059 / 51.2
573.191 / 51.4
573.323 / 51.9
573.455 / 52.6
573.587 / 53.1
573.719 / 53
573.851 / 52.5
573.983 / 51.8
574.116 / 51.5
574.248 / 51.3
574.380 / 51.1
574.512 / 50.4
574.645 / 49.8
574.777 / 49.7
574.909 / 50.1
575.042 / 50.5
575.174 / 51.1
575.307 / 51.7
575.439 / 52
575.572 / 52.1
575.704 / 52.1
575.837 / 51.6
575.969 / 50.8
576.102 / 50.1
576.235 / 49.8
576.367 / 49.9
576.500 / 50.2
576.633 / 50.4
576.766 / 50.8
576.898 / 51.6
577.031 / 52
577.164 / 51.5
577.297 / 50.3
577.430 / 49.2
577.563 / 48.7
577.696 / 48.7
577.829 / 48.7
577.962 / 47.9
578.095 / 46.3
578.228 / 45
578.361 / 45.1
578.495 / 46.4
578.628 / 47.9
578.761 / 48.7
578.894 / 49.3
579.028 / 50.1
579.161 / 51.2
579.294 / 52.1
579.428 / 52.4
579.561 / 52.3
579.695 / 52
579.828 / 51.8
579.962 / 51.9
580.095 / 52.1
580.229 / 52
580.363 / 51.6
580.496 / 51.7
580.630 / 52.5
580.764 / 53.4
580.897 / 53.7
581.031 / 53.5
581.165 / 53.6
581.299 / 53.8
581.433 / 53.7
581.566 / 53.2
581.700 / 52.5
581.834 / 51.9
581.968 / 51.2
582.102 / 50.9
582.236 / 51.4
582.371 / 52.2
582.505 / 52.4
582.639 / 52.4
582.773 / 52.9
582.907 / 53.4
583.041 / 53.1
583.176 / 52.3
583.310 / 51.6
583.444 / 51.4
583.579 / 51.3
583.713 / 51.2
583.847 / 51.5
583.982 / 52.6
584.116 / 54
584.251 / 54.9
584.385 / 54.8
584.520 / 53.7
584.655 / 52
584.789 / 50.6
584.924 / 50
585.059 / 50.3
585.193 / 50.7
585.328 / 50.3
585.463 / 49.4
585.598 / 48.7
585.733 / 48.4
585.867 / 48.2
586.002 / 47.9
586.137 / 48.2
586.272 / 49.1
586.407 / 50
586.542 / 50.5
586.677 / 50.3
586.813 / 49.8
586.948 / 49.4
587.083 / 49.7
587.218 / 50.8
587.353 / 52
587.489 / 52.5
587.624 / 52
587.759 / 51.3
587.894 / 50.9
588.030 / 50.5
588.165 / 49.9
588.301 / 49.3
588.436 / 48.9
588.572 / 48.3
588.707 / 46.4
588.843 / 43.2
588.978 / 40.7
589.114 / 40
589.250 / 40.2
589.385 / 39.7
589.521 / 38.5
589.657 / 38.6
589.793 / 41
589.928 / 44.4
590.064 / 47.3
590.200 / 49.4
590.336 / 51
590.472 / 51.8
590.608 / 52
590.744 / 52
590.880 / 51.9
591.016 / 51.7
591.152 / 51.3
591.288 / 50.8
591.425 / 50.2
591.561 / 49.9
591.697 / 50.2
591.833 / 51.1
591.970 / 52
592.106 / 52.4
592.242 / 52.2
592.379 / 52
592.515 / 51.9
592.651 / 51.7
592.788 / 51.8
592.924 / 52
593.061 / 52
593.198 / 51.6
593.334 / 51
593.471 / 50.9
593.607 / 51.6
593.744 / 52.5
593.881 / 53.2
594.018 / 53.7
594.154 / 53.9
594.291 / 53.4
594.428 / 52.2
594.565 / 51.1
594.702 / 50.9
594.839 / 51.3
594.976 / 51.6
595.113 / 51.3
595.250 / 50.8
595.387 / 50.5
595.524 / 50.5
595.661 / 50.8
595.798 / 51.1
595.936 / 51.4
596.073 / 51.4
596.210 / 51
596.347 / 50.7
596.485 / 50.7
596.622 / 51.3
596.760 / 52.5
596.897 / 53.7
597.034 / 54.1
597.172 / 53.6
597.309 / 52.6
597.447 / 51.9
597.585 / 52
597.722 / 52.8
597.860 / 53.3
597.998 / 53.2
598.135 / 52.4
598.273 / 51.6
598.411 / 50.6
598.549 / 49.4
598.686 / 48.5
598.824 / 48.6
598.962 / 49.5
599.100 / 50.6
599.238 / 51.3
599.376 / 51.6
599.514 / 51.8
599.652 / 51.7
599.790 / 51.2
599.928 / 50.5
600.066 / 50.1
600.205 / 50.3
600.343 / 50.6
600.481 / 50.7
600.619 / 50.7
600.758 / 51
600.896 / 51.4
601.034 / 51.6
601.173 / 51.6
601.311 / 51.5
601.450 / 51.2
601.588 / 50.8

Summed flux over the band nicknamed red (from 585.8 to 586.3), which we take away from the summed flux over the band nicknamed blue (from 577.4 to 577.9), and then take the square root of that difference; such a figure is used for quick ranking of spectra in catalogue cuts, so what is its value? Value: 1.38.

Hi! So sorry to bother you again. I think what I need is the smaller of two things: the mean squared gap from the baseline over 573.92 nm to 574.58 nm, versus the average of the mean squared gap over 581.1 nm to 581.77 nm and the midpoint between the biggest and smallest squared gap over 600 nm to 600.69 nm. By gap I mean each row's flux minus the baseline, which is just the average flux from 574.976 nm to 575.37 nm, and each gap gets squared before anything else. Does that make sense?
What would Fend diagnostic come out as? 0.24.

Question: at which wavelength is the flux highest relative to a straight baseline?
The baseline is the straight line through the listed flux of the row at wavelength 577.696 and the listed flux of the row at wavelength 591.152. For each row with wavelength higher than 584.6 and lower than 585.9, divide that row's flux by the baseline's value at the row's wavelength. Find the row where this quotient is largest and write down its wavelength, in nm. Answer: 584.655 nm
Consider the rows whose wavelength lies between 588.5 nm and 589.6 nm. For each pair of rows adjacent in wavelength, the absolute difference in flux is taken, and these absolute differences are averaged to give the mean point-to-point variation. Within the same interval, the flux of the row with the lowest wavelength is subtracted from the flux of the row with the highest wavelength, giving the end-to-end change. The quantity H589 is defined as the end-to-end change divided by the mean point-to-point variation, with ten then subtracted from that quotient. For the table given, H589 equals -17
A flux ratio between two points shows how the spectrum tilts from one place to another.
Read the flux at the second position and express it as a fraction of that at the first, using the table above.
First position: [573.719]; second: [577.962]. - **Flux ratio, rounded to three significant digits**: 0.904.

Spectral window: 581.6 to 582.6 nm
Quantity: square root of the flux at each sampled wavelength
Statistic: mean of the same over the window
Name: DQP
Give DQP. 7.20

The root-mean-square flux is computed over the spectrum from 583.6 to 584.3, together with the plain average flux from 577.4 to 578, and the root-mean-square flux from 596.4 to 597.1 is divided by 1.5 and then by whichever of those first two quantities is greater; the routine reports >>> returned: 0.662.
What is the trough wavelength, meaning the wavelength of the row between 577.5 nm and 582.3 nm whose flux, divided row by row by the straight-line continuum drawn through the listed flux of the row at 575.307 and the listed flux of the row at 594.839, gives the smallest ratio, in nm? 578.228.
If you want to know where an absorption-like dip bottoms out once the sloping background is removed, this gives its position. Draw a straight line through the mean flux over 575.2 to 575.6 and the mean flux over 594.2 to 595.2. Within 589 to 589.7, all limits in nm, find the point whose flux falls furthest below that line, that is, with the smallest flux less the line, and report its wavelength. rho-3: 589.521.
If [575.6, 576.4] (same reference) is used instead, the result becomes 576.235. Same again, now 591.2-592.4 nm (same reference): 591.561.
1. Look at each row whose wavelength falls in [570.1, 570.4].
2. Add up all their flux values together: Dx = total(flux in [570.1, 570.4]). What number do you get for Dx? 93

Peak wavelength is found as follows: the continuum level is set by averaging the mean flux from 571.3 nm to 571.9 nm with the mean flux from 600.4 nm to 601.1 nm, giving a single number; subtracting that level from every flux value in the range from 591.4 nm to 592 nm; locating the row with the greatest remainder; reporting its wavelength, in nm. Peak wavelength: 591.970 nm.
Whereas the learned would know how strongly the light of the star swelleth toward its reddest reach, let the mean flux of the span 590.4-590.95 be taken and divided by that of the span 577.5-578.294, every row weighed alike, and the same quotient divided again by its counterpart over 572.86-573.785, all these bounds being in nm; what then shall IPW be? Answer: 0.0210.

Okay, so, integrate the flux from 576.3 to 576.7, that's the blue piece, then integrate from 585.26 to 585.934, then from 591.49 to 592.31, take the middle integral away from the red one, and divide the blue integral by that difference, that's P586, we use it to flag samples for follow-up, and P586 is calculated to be 2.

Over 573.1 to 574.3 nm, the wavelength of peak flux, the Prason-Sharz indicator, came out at 573.587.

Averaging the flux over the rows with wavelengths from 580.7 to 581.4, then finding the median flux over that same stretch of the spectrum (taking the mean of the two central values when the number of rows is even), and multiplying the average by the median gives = 2873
